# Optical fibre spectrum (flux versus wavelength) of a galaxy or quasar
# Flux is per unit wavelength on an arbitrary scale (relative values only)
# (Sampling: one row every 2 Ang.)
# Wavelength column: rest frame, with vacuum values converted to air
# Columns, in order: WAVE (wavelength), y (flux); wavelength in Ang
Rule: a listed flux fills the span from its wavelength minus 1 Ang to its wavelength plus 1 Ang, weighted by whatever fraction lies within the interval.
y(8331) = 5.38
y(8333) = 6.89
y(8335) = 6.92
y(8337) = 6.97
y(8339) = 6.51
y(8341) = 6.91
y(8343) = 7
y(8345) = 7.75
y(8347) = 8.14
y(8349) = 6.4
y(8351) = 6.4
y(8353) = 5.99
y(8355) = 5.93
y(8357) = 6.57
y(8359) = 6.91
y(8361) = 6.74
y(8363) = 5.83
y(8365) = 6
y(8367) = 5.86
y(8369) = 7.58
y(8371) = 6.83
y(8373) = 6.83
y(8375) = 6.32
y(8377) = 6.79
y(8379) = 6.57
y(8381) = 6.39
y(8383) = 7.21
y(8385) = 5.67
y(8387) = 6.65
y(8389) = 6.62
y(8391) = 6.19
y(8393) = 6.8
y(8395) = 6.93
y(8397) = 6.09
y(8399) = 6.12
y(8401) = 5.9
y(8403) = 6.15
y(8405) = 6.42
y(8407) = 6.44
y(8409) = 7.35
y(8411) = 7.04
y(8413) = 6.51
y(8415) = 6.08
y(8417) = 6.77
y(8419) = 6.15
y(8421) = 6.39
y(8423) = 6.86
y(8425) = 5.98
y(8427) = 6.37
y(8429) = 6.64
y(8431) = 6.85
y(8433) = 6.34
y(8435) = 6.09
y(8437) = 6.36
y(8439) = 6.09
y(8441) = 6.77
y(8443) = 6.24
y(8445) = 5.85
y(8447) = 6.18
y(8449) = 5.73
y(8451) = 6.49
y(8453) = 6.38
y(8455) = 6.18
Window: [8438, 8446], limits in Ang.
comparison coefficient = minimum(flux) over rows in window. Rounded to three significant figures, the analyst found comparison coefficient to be 5.85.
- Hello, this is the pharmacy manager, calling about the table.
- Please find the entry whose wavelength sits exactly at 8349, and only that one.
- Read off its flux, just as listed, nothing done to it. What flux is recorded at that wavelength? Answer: 6.4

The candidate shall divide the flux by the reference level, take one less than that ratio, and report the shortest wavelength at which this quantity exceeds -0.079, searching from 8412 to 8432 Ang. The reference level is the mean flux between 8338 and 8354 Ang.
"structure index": 8413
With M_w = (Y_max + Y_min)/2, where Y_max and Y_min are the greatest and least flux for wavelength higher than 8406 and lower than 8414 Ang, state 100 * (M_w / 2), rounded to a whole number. 345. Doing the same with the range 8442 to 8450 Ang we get 299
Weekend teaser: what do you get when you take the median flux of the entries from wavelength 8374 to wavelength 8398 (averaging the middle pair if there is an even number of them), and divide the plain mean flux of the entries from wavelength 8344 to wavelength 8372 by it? 1.01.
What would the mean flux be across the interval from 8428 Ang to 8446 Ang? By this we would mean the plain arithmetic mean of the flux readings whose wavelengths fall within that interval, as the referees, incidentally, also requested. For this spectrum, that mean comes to 6.36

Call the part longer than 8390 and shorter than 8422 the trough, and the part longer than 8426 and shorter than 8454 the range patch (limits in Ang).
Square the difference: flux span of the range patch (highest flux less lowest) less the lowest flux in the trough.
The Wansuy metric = 23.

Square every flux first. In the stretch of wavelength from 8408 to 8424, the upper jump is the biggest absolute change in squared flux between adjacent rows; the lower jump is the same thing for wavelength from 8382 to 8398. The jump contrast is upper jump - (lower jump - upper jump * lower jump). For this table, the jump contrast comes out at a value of 165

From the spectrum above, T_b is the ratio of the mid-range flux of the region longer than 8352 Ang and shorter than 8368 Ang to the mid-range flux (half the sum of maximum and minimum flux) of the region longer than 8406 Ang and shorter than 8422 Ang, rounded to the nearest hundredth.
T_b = 0.95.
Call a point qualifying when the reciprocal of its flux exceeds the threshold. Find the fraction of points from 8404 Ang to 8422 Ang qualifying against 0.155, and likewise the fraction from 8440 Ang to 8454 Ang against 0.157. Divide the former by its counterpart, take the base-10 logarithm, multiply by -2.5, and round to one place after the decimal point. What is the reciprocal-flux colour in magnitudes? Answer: 0.0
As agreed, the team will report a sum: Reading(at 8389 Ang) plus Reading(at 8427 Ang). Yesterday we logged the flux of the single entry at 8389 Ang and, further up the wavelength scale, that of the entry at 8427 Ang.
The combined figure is 13.0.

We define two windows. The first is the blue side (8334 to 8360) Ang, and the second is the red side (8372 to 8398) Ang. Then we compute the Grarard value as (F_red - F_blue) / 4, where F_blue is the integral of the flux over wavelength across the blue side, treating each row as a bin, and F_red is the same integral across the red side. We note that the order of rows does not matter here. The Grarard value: -1.67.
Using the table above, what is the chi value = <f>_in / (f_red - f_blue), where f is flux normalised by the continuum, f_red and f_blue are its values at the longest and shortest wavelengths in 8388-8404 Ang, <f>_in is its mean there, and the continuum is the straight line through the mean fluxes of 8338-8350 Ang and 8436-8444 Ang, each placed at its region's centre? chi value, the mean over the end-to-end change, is -17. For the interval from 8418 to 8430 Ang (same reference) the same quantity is 11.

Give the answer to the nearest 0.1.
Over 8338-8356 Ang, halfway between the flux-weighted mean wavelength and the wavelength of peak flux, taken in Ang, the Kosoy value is 8346.9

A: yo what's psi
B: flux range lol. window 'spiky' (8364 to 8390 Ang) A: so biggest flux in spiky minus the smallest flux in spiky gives 1.91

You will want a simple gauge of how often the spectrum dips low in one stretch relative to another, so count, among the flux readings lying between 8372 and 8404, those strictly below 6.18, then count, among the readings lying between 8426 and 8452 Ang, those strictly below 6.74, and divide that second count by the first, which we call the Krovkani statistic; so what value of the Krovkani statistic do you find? 2.2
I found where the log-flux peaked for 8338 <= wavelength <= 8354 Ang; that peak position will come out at 8347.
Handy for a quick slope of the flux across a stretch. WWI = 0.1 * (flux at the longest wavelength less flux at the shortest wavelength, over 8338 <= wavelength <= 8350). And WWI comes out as -0.011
